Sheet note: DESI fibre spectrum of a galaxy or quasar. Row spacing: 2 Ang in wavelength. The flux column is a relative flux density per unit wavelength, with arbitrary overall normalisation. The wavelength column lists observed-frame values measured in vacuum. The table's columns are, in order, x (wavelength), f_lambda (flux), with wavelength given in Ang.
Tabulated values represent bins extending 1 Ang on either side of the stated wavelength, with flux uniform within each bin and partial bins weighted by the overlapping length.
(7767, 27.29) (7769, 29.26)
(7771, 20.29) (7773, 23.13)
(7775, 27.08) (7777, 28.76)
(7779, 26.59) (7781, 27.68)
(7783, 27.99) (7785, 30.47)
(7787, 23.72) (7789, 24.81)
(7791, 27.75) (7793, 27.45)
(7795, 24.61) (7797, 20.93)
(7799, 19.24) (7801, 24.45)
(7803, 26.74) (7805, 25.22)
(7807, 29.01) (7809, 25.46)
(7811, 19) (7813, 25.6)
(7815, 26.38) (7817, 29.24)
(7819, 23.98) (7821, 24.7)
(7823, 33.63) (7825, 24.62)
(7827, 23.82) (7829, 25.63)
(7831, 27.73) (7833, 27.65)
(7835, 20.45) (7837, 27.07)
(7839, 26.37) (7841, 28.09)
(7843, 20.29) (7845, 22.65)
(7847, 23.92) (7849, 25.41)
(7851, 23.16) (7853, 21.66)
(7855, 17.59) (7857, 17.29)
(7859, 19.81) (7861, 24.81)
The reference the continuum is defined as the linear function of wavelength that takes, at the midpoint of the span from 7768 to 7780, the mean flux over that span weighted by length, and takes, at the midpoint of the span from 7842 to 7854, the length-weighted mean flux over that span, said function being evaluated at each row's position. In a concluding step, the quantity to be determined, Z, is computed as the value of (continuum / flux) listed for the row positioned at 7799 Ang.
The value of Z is 1.29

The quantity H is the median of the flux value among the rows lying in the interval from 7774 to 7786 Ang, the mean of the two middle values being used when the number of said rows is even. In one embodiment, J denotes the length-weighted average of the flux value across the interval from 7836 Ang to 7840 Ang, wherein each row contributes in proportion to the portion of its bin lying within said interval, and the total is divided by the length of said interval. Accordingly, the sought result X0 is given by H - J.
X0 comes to 1.1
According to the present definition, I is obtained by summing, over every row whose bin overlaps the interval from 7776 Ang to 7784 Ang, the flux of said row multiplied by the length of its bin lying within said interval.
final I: 222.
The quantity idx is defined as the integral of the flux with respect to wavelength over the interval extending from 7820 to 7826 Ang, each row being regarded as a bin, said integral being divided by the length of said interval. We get 28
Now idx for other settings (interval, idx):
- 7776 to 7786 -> 28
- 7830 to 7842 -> 26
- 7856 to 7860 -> 19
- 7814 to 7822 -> 26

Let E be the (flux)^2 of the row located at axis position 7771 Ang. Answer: 412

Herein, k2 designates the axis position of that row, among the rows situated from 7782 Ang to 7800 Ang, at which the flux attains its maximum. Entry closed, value 7785 Ang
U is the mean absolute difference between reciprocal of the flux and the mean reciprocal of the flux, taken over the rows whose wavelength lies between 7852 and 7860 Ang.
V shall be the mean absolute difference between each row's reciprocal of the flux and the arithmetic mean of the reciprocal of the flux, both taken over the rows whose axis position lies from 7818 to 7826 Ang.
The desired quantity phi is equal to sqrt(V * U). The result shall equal 0.0044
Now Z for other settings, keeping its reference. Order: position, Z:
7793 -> 0.91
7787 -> 1.07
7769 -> 0.89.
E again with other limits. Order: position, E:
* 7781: 766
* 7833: 765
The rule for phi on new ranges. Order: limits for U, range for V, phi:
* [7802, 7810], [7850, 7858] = 0.0033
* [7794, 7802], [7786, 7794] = 0.0034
